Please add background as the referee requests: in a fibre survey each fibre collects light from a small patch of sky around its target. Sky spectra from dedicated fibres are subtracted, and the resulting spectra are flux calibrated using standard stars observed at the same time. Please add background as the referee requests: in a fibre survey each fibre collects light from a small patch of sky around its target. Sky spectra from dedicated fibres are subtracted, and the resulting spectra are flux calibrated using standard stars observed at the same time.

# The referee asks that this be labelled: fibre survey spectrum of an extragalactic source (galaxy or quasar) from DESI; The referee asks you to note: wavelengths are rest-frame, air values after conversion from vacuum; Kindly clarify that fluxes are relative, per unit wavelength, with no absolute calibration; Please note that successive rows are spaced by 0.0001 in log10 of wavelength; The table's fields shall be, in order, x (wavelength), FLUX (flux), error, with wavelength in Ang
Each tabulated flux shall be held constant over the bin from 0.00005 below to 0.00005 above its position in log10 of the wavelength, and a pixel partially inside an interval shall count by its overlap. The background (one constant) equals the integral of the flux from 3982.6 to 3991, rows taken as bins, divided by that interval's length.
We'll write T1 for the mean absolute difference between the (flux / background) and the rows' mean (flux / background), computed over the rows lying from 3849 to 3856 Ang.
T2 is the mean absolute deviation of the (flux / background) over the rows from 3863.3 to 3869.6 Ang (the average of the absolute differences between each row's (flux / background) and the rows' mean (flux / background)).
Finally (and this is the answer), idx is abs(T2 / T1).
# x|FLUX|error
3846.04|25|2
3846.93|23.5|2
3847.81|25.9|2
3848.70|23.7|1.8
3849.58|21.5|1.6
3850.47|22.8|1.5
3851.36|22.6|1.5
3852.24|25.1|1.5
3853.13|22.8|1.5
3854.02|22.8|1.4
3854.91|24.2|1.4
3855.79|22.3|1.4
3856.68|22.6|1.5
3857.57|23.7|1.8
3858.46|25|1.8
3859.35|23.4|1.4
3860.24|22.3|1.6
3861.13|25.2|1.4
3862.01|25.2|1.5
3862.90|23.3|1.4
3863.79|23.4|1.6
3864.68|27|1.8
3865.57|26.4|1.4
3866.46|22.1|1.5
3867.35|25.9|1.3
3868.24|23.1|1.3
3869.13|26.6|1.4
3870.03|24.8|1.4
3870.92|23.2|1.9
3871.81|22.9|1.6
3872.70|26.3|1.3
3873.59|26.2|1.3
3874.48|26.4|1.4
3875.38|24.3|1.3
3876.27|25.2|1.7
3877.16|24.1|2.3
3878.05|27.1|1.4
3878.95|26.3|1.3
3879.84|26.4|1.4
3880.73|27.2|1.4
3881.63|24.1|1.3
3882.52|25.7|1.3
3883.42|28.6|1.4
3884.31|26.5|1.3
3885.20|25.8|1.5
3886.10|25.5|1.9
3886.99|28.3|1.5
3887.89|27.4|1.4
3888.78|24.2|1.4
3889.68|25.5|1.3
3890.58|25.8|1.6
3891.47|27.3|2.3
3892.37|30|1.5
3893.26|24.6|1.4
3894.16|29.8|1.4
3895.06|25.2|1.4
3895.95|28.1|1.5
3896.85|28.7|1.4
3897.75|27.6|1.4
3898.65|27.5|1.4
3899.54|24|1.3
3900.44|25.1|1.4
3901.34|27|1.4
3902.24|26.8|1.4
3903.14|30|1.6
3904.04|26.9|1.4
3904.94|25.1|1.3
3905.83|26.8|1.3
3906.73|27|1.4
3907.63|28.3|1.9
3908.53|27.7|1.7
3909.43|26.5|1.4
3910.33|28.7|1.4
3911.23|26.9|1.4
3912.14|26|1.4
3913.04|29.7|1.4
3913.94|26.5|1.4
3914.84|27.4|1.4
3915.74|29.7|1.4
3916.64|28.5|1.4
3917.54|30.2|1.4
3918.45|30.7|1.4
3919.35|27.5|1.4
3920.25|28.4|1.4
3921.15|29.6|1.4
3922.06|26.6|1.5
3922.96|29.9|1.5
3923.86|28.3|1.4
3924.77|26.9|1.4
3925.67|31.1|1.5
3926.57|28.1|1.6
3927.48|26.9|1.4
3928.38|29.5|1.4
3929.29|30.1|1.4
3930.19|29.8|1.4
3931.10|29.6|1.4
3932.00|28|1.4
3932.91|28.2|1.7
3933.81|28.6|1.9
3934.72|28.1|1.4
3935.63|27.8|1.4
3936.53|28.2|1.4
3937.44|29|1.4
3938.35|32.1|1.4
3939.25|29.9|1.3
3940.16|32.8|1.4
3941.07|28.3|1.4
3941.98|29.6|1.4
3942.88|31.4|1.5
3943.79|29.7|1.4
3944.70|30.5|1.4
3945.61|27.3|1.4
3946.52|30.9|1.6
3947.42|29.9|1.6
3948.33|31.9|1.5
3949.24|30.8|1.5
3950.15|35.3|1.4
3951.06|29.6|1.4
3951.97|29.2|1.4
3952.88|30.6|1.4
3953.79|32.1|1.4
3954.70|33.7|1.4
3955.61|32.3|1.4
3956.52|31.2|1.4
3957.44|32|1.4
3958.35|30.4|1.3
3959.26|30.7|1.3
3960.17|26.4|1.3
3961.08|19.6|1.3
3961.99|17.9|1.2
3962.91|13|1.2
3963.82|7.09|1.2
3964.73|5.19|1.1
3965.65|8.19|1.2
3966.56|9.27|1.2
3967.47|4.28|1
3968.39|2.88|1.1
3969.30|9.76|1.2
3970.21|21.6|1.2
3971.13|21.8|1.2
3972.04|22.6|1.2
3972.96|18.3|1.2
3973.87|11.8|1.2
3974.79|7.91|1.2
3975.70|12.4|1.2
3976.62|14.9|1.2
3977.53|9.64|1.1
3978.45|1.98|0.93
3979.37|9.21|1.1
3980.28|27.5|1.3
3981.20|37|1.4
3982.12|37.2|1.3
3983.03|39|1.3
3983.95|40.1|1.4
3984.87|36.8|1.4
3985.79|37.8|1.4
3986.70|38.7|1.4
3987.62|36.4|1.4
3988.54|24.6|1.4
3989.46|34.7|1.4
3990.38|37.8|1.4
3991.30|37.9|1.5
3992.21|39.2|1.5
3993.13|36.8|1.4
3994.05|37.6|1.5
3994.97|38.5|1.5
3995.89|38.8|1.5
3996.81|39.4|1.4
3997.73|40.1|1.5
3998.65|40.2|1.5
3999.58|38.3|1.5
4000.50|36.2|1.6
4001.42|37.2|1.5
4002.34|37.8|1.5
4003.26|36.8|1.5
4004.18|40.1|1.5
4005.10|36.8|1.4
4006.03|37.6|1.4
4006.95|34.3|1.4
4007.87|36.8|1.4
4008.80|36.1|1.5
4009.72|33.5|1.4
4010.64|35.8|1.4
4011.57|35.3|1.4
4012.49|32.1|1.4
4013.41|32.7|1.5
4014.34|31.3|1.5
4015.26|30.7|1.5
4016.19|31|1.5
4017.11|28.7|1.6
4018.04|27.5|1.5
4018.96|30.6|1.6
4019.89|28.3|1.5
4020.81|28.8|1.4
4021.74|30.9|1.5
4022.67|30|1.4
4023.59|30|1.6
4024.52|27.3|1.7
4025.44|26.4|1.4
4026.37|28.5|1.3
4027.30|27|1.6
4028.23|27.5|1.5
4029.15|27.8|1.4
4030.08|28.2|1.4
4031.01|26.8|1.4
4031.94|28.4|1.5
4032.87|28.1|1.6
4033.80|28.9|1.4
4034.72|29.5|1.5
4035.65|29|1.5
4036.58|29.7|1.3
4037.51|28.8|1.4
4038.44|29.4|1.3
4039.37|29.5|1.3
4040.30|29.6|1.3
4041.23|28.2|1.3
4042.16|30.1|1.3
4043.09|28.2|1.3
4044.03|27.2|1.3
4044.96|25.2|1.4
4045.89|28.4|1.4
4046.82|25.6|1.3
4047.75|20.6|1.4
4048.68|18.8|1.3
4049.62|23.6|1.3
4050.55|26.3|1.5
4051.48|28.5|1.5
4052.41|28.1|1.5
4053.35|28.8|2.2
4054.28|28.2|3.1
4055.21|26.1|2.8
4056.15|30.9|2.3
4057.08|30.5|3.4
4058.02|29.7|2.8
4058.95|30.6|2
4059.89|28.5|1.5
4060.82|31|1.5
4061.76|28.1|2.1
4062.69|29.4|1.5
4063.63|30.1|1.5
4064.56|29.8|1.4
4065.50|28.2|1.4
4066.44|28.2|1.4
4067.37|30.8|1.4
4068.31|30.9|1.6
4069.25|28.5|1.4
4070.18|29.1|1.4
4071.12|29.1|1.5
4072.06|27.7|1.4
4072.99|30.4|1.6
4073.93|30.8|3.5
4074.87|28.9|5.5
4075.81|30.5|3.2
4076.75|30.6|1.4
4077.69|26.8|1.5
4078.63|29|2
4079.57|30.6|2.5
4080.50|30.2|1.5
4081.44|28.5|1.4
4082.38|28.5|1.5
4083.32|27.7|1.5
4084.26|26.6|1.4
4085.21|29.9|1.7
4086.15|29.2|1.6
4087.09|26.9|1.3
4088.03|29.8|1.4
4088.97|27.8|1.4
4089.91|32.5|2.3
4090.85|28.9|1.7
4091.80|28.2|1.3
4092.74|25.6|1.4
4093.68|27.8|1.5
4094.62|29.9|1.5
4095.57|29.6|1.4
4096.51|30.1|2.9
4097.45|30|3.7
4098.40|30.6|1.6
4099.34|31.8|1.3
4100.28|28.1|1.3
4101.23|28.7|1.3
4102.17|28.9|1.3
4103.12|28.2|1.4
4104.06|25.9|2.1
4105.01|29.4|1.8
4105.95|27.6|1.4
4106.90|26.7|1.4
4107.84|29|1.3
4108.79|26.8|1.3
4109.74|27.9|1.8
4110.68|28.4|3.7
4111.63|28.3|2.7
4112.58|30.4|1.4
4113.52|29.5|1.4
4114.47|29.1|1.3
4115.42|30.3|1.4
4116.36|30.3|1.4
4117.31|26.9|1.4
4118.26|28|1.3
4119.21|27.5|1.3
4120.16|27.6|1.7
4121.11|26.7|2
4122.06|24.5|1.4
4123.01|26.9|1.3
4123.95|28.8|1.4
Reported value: 2.2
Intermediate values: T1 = 0.023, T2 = 0.05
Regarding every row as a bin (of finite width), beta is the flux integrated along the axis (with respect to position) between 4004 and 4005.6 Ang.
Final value 61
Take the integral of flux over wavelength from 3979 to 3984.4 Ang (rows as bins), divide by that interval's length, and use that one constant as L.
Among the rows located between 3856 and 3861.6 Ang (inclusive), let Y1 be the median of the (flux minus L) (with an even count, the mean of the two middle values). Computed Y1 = -8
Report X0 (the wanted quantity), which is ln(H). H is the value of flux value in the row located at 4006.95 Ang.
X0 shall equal 3.54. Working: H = 34.3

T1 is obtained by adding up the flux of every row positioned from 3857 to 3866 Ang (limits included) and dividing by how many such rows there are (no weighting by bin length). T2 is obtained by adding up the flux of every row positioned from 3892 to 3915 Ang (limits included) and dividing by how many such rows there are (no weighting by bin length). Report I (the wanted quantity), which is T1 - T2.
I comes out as -3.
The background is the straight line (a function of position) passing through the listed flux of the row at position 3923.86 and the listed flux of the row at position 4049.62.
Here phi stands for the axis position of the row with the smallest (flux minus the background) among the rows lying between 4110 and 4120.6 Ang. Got 4117.31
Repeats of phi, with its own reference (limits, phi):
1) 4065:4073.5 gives 4072.06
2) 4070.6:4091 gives 4077.69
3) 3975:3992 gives 3978.45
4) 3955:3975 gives 3968.39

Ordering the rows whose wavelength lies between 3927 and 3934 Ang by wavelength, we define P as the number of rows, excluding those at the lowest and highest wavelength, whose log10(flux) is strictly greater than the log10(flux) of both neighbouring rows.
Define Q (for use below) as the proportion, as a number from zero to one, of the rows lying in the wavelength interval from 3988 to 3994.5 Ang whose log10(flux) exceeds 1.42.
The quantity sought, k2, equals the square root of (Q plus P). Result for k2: 1.4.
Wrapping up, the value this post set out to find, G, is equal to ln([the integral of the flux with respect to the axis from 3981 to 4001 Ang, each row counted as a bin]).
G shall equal 6.6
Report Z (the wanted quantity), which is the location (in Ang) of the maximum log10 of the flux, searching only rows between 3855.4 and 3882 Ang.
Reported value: 3880.73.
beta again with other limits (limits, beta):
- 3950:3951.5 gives 48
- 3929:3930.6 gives 48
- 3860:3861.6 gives 39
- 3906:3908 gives 55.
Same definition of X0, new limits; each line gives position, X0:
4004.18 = 3.69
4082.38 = 3.35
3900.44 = 3.22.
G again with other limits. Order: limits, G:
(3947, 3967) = 6.2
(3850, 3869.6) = 6.2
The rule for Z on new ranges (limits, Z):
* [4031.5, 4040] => 4036.58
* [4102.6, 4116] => 4112.58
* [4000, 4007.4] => 4004.18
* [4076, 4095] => 4089.91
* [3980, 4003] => 3998.65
